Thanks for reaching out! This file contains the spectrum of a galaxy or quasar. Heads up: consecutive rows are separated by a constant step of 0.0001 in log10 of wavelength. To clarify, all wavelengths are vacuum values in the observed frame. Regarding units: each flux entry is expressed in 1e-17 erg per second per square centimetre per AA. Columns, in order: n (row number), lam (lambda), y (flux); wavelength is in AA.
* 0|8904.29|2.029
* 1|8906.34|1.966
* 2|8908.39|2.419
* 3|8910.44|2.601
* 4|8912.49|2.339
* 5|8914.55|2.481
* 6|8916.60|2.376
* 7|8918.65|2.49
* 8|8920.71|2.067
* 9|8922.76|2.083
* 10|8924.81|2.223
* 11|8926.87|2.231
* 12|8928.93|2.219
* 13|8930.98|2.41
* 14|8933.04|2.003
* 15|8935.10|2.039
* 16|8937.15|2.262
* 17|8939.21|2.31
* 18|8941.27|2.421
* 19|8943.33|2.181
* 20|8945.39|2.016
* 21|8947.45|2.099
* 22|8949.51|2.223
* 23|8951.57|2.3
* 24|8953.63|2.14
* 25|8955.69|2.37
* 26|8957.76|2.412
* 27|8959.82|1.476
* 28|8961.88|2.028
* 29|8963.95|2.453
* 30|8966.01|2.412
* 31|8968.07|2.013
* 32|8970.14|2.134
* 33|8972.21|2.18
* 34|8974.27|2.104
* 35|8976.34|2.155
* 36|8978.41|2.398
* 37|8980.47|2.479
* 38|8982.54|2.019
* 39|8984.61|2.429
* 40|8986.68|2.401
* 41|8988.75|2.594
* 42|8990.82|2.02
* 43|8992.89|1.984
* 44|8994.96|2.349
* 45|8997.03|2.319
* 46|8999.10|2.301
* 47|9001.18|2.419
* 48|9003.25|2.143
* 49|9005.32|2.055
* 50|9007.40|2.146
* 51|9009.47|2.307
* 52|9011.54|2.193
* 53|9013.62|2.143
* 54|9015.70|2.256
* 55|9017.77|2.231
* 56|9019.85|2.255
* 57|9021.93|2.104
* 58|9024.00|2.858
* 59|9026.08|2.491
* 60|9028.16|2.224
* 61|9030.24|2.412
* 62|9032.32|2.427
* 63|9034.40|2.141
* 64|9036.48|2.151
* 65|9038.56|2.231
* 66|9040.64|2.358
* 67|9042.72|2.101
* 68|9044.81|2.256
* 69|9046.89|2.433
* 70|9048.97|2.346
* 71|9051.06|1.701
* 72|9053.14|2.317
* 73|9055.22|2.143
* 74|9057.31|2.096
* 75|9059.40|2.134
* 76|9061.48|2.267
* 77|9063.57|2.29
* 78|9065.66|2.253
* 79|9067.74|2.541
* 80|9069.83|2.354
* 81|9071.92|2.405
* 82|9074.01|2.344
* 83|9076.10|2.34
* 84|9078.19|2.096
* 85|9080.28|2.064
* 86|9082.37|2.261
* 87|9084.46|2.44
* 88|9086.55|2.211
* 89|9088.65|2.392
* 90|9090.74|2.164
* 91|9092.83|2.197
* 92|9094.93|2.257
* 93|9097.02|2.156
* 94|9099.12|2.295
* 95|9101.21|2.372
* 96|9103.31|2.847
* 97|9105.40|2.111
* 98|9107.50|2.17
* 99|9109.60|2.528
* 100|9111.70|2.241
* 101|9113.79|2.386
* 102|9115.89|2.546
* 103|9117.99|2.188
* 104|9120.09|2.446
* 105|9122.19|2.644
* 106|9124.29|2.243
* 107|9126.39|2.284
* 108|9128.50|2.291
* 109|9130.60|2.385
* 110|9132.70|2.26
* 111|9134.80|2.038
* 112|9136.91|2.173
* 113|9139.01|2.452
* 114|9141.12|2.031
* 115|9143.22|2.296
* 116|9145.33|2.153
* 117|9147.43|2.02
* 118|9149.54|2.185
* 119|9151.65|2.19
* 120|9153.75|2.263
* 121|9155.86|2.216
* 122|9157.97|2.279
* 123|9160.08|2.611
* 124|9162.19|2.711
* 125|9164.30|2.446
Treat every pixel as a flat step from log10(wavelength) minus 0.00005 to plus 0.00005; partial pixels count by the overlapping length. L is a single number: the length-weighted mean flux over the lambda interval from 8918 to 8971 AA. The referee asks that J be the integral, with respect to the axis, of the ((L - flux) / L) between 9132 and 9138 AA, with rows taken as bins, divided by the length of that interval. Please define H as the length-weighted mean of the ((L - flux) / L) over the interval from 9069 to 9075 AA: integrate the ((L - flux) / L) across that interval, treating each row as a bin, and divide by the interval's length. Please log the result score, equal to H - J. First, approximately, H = -0.08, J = 0.017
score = -0.10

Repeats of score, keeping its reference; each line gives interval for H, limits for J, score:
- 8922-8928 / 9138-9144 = 0.03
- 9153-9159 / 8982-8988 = 0.03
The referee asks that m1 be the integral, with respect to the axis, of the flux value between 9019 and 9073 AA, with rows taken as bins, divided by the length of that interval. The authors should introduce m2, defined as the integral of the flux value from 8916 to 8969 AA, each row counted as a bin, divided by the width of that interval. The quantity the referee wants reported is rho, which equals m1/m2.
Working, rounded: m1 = 2.28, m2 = 2.20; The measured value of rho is 1.04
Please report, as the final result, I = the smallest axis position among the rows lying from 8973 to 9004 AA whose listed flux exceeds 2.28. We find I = 8978.41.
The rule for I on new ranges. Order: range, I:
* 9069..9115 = 9069.83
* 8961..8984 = 8963.95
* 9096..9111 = 9099.12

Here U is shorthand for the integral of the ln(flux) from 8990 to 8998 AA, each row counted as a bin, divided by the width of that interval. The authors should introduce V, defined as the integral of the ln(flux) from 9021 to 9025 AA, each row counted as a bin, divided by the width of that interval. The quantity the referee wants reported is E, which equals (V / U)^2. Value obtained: 1.36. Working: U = 0.77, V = 0.90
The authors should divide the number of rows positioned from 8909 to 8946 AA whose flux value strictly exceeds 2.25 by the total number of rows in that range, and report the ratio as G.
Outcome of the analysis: 0.50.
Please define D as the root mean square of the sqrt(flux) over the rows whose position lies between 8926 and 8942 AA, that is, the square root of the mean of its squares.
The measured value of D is 1.50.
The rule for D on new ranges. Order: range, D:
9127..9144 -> 1.50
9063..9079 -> 1.53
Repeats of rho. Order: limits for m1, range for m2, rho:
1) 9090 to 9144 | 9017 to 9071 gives 1.02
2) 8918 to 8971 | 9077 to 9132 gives 0.95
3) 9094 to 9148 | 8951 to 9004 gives 1.03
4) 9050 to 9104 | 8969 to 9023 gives 1.01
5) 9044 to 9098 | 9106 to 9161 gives 0.98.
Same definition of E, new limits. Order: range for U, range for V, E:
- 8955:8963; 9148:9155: 1.25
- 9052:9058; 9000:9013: 1.03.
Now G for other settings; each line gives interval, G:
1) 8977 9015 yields 0.56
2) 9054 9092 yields 0.61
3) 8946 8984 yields 0.39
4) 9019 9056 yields 0.56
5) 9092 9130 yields 0.61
